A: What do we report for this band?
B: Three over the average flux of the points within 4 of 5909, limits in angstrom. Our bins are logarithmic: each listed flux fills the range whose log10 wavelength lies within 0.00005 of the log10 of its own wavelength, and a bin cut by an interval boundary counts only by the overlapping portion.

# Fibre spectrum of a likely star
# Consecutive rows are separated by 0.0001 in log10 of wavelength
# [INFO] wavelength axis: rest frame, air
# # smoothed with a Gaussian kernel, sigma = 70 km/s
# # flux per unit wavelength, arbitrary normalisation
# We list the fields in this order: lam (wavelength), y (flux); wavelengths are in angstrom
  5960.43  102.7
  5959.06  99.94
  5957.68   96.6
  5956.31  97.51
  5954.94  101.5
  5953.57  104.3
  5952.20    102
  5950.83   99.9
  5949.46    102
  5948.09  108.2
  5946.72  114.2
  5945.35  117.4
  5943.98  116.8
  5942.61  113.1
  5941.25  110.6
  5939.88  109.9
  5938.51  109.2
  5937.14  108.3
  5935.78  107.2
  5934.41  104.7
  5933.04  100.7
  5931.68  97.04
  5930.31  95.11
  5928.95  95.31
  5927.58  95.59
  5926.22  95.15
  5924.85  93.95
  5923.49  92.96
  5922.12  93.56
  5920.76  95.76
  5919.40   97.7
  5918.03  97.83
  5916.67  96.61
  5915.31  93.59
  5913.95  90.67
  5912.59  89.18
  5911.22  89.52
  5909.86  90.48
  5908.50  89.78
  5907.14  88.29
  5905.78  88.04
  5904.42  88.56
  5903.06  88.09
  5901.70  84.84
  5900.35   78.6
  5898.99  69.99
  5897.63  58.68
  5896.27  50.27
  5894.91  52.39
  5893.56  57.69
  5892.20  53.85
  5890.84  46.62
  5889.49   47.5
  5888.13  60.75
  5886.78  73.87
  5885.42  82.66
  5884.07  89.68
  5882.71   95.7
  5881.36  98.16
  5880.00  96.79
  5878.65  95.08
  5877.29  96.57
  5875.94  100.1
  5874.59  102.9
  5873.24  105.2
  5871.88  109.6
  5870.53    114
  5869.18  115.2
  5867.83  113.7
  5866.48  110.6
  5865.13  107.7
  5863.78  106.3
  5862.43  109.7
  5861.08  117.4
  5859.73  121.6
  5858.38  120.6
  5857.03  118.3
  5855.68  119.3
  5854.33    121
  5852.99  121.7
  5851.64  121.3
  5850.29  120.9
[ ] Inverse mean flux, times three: 0.034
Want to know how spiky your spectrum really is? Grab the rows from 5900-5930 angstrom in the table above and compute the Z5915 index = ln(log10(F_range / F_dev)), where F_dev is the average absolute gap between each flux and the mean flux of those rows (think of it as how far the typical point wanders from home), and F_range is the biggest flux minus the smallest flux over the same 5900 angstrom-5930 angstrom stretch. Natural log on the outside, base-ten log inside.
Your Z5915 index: -0.34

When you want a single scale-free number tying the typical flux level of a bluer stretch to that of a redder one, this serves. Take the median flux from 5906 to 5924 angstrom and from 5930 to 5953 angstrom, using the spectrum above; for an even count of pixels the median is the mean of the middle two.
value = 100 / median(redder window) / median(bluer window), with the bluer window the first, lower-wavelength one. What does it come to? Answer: 0.0099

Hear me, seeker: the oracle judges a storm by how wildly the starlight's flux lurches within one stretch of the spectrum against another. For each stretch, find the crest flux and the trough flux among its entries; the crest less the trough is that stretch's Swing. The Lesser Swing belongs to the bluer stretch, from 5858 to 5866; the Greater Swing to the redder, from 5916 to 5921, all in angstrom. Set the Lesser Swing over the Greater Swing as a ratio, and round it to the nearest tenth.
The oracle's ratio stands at 7.4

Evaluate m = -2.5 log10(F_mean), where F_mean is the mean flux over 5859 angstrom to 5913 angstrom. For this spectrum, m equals -4.87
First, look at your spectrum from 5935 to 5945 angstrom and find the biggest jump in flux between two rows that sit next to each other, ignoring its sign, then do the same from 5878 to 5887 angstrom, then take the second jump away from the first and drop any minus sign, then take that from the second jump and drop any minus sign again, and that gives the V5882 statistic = 3.7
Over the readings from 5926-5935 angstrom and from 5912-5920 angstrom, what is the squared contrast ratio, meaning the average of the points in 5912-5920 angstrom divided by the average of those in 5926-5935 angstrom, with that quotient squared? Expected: 0.93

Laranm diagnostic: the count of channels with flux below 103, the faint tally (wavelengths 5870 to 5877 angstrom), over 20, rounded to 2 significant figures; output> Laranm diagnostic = 0.10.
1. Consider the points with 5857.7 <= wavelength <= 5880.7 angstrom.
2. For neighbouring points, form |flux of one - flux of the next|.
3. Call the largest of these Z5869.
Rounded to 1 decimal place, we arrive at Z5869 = 7.7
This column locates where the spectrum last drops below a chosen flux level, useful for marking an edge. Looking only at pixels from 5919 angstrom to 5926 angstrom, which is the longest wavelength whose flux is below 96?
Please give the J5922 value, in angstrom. 5924.85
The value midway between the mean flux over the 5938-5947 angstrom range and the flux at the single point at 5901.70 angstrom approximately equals 99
